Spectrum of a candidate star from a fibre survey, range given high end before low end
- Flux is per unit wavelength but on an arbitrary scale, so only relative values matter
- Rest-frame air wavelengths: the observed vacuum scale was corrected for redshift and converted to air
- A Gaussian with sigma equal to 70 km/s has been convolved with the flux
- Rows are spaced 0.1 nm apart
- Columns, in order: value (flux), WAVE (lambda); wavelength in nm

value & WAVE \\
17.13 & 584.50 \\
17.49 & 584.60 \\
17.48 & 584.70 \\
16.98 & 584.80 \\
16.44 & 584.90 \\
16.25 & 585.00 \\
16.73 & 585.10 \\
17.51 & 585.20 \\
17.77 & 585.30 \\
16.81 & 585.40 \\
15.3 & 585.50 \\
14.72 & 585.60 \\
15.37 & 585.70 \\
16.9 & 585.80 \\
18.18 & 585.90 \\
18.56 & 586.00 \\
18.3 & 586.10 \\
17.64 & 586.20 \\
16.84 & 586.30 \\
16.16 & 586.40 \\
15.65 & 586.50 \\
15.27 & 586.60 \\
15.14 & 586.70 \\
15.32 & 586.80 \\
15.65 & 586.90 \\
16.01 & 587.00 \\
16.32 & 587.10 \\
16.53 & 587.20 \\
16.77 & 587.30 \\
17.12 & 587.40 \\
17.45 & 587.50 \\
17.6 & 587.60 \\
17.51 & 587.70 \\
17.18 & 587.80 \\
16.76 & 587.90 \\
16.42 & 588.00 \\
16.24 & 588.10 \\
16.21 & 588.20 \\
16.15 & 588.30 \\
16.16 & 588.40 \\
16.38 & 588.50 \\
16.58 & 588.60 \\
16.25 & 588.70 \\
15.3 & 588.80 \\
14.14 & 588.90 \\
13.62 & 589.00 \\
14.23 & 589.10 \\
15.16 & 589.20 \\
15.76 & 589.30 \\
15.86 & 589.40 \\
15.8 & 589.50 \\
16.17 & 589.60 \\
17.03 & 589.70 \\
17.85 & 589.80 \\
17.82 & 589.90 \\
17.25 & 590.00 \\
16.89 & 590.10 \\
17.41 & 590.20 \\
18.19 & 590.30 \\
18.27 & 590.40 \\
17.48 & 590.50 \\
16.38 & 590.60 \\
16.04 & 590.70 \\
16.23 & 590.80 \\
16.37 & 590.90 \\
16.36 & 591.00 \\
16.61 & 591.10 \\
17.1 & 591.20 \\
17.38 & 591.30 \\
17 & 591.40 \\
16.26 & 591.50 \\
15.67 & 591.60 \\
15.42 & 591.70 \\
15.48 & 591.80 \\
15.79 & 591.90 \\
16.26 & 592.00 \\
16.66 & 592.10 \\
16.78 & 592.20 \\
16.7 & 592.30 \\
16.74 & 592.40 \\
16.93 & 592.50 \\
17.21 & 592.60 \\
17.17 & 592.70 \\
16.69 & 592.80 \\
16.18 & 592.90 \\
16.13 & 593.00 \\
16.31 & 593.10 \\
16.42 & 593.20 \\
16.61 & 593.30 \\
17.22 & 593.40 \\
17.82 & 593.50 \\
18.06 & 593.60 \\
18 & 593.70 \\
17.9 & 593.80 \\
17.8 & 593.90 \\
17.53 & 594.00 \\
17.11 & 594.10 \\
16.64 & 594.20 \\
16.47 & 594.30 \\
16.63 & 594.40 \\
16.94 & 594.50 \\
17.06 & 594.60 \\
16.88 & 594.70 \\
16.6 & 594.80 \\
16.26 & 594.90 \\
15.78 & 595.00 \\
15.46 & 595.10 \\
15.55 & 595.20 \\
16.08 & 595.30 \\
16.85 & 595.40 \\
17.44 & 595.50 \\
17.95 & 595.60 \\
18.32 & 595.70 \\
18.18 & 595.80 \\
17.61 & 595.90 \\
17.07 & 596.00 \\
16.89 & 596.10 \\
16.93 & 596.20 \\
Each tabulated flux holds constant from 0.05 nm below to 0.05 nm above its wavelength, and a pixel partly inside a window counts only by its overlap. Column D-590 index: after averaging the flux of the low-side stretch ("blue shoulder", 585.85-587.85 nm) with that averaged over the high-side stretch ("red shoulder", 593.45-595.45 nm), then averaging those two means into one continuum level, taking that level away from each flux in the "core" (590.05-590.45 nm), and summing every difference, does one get 3.5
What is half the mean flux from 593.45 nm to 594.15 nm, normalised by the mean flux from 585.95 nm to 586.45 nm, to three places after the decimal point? 0.507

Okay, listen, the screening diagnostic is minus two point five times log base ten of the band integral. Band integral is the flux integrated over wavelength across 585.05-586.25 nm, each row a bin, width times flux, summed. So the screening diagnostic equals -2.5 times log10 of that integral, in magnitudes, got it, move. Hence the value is -3.27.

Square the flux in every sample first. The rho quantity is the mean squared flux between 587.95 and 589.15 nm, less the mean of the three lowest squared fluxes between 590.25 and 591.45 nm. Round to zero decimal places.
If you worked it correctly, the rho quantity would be -17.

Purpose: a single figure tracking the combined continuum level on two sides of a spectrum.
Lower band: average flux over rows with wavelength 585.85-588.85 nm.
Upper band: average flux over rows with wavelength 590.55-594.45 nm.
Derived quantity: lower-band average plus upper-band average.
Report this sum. 33.3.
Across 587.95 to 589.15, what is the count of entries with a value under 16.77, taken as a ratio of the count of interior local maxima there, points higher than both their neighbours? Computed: 12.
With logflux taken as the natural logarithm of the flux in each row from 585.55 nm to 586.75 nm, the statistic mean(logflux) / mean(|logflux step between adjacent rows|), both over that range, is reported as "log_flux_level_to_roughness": 71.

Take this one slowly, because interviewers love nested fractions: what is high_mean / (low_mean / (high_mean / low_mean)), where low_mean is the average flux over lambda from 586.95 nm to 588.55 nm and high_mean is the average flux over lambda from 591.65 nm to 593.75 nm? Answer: 1.00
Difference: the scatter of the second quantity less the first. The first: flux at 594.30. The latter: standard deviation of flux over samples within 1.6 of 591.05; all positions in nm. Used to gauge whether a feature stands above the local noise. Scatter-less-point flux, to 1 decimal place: -15.7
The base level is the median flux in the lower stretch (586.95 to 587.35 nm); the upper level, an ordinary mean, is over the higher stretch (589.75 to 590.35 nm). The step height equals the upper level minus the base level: 1.1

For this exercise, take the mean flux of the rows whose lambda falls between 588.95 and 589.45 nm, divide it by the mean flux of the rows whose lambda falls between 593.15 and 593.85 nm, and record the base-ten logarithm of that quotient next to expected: -0.067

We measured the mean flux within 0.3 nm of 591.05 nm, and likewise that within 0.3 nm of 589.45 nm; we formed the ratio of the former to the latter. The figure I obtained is 1.04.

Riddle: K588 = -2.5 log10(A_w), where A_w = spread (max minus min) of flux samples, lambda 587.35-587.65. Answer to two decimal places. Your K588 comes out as 0.80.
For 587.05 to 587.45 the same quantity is 0.24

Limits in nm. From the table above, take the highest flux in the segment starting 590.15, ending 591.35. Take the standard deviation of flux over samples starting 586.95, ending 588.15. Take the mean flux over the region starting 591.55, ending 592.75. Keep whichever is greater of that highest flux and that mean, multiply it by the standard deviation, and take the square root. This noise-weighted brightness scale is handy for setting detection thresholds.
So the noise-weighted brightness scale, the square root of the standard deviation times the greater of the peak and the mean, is 3.1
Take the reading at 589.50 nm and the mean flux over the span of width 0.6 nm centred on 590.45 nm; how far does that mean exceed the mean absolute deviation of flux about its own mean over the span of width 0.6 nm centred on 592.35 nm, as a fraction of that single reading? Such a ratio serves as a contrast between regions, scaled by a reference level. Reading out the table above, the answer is 1.08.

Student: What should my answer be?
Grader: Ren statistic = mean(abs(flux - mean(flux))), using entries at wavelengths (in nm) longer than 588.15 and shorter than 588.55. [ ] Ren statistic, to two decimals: 0.08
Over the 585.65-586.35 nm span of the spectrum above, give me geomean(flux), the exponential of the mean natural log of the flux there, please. 17.4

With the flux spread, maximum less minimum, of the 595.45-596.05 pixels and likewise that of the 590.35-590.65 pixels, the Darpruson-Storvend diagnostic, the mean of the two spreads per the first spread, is 1.3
